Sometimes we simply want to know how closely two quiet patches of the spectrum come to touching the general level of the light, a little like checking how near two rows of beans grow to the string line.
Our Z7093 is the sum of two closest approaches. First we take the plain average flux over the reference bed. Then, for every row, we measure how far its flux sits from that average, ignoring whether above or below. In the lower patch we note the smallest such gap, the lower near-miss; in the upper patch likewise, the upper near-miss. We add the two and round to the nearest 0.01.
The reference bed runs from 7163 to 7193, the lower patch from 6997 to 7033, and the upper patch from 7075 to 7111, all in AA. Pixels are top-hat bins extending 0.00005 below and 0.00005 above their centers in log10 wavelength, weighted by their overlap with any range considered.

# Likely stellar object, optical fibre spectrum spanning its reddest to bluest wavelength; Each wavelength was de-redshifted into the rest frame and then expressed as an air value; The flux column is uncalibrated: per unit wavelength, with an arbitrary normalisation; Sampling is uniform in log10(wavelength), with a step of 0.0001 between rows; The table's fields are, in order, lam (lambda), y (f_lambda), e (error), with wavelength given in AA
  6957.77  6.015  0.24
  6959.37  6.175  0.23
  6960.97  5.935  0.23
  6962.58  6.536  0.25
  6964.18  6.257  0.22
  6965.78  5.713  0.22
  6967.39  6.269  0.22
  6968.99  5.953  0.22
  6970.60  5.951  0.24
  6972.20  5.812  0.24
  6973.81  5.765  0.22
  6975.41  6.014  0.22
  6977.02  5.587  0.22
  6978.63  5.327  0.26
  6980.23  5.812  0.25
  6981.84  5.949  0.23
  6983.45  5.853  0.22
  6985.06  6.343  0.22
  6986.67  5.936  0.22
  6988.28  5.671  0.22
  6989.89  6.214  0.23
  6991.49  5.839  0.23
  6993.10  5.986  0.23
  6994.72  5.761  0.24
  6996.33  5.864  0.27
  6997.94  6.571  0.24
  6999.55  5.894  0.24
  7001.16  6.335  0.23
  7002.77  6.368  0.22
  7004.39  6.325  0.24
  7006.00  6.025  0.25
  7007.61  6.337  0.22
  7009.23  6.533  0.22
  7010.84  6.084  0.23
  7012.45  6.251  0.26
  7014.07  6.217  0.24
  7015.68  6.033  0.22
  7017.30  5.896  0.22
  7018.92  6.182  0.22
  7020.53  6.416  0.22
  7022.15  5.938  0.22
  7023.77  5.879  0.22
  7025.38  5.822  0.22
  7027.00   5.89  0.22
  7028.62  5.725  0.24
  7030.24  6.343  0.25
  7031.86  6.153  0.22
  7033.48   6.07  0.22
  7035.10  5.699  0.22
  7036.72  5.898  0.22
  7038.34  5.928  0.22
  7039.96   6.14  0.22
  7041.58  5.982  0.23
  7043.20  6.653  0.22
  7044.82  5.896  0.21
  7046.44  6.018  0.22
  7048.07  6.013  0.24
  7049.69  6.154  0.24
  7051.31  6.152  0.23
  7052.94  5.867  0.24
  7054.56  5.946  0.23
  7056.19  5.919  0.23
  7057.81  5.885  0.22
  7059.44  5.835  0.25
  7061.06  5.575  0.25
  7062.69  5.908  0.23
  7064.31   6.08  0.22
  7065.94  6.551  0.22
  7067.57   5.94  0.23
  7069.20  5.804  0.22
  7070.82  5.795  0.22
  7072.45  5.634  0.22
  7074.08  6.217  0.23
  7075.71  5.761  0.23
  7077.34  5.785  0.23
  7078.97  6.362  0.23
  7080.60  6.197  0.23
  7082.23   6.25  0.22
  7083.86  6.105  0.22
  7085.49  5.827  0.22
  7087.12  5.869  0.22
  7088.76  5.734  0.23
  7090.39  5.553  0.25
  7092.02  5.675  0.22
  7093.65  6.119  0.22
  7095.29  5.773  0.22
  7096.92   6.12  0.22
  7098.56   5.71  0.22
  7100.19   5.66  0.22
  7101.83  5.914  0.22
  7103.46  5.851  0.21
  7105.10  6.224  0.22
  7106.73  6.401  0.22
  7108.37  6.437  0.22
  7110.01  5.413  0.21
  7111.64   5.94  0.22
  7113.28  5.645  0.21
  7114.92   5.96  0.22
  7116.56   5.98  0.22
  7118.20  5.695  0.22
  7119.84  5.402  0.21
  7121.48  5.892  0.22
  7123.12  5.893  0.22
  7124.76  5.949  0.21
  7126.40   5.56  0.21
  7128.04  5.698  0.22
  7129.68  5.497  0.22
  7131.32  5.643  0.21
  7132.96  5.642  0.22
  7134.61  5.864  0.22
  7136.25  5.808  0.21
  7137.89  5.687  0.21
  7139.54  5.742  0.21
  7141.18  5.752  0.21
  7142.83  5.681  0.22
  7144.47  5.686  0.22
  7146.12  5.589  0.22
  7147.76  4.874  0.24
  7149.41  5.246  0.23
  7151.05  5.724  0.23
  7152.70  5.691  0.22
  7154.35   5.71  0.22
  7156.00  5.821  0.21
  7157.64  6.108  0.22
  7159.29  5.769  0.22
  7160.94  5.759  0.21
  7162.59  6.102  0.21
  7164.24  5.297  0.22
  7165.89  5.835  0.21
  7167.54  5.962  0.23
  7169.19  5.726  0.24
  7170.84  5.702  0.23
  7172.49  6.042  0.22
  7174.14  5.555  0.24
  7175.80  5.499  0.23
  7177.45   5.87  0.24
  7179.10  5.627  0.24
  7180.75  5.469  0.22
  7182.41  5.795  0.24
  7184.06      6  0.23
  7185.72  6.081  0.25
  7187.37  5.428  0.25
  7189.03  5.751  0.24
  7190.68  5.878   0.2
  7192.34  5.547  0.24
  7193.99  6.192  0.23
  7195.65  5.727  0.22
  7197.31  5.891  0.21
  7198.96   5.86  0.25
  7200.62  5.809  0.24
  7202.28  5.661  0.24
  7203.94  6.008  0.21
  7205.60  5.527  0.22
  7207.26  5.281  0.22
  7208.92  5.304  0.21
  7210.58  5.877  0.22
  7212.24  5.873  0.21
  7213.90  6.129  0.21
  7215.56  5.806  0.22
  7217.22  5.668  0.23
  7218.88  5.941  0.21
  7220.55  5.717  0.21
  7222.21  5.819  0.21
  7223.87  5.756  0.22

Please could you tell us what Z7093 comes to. 0.01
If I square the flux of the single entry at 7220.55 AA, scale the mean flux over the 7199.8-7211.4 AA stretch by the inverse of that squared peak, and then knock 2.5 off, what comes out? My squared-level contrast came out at -2.33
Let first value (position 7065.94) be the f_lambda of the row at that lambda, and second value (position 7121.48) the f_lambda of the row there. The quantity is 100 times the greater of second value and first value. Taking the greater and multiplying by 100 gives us 655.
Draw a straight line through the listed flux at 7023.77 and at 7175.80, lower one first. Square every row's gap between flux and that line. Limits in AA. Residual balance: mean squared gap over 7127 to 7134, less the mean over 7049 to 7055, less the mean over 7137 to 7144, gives -0.08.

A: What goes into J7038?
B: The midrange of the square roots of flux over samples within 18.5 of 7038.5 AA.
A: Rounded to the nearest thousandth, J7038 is 2.483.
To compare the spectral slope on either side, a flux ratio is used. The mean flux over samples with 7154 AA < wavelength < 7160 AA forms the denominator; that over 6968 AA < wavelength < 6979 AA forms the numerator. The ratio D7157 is 0.99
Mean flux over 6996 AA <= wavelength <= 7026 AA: 6.16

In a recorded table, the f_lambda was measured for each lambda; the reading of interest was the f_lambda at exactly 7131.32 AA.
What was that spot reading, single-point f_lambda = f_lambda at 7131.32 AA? 5.643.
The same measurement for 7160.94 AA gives 5.759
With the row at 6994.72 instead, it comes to 5.761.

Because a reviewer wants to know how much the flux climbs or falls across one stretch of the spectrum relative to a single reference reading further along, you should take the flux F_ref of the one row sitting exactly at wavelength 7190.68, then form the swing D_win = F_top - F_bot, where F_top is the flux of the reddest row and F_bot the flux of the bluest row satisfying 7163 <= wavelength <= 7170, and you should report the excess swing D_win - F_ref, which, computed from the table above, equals -5.4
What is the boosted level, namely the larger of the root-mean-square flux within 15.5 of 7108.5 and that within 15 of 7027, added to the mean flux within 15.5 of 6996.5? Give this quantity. 12.13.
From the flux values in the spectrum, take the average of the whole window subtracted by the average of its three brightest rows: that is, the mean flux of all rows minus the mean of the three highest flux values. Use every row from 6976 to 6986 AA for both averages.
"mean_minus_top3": -0.24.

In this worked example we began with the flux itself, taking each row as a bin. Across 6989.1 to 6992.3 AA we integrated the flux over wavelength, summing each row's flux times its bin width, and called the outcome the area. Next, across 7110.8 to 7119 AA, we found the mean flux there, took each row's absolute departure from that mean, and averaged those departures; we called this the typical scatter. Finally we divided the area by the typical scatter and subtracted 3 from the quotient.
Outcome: 136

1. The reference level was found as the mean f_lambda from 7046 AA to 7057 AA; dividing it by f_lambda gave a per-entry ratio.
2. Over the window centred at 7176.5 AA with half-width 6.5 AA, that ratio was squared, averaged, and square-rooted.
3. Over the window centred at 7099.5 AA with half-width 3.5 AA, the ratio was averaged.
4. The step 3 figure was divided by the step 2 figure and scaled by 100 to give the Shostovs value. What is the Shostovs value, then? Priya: 97.3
